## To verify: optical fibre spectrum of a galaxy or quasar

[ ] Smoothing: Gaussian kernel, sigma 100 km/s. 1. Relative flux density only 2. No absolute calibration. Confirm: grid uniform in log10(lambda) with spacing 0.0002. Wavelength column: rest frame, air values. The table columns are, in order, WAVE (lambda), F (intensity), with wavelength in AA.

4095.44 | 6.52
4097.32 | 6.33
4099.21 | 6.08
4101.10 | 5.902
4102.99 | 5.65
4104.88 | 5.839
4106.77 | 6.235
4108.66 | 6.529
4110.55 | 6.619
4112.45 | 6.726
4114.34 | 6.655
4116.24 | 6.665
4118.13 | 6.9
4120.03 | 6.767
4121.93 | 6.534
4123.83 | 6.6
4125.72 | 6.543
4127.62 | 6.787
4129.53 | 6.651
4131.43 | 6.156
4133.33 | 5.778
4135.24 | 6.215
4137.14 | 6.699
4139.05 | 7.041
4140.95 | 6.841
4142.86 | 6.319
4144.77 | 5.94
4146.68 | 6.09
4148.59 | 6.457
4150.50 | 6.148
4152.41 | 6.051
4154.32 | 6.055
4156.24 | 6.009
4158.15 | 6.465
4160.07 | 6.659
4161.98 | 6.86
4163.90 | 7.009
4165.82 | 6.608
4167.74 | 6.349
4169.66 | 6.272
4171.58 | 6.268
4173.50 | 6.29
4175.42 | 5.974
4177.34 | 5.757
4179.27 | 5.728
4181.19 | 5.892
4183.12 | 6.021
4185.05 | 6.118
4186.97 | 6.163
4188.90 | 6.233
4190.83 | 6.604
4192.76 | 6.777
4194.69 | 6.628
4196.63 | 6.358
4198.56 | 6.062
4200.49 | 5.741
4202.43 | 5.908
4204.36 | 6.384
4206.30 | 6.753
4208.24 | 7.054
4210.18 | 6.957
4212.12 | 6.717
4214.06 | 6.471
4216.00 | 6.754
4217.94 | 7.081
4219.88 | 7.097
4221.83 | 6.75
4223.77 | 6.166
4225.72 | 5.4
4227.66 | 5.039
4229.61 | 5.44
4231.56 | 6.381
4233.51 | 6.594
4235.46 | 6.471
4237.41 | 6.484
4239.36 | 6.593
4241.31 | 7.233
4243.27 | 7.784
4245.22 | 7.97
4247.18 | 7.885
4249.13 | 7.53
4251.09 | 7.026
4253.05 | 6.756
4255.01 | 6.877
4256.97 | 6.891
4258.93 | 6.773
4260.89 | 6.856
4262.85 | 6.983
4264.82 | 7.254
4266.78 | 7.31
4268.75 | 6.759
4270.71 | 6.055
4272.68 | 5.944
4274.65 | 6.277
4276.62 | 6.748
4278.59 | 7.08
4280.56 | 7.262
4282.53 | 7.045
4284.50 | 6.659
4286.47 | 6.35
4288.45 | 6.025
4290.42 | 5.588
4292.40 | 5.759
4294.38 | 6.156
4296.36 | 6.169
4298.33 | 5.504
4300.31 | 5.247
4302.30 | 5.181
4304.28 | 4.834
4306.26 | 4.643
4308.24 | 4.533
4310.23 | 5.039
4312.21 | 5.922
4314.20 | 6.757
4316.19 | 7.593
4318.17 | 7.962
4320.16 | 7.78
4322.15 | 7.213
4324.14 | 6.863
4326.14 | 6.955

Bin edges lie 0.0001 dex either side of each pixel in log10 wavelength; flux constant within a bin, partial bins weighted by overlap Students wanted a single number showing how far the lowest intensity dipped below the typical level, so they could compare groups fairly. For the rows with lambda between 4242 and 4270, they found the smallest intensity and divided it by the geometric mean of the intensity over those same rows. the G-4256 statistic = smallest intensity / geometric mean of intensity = 0.941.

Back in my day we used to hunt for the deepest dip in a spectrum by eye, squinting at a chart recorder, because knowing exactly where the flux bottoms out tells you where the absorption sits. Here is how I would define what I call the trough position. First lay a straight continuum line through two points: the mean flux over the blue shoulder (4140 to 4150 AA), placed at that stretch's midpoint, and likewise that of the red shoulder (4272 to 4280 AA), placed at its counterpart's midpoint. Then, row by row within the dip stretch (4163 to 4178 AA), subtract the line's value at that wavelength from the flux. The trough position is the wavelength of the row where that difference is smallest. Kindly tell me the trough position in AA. 4177.34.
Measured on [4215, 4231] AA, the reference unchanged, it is 4227.66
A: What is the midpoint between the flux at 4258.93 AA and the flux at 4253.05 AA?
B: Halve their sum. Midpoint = 6.8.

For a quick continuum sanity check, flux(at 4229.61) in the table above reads 5.44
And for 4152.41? 6.051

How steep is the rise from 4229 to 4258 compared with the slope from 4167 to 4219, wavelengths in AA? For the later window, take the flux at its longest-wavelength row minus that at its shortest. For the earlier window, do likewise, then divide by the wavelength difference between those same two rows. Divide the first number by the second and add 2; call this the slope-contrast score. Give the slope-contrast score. 102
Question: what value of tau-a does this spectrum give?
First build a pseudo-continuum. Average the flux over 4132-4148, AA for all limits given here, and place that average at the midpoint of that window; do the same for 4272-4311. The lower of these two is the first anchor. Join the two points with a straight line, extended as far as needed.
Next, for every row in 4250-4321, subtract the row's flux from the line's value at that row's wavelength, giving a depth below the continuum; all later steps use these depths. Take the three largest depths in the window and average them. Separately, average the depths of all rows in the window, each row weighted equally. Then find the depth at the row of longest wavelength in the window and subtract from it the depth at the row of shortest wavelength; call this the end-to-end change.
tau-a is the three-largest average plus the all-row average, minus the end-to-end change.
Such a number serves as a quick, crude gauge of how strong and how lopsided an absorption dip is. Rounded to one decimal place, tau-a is 1.7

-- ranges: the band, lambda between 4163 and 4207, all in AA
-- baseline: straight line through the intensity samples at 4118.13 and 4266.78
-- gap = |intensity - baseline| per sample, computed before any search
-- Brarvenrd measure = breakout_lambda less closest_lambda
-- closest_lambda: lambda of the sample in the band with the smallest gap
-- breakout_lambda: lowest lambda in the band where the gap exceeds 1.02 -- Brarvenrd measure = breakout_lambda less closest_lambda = 11.5 AA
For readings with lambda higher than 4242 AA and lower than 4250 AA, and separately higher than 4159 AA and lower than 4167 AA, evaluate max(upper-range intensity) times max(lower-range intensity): 56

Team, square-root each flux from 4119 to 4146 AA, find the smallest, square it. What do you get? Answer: 5.8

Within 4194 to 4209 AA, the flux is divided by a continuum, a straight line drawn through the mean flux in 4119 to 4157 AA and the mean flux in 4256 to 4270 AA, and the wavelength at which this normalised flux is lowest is 4200.49 AA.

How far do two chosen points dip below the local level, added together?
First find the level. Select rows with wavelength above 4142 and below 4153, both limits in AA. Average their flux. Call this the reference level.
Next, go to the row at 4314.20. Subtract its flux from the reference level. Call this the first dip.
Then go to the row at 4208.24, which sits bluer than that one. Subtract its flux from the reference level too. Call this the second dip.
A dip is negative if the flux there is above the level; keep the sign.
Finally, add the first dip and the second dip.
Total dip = -1.5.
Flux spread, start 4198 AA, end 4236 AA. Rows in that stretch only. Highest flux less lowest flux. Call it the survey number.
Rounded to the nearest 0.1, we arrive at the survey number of 2.1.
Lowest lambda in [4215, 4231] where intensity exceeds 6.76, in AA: 4217.94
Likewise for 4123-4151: 4127.62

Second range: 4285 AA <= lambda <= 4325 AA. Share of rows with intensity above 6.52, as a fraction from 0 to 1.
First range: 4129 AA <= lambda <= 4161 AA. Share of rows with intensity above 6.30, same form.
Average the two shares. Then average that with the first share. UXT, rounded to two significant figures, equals 0.43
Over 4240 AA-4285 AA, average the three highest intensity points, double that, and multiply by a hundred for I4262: 1576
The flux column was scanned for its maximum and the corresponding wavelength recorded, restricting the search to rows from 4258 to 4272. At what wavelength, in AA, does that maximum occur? 4266.78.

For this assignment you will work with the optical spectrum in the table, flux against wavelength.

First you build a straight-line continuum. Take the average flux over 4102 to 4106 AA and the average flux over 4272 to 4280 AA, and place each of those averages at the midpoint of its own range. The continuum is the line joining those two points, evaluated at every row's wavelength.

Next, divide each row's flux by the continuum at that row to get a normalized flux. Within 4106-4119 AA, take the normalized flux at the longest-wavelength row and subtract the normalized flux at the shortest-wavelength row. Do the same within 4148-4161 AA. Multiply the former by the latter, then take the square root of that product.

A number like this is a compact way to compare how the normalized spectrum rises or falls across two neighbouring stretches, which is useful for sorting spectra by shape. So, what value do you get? 0.05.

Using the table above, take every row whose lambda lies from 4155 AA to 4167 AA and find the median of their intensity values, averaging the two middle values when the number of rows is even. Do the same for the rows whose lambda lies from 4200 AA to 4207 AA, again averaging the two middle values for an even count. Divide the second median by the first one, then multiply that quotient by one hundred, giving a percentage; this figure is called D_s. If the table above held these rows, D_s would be 93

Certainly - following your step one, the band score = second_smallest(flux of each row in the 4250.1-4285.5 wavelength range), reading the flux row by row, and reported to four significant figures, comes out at 6.055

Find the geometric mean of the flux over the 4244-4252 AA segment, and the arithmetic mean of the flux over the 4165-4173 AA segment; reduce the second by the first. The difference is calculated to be -1.2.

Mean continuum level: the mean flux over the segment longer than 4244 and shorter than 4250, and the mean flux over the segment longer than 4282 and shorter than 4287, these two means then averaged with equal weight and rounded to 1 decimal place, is 7.2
